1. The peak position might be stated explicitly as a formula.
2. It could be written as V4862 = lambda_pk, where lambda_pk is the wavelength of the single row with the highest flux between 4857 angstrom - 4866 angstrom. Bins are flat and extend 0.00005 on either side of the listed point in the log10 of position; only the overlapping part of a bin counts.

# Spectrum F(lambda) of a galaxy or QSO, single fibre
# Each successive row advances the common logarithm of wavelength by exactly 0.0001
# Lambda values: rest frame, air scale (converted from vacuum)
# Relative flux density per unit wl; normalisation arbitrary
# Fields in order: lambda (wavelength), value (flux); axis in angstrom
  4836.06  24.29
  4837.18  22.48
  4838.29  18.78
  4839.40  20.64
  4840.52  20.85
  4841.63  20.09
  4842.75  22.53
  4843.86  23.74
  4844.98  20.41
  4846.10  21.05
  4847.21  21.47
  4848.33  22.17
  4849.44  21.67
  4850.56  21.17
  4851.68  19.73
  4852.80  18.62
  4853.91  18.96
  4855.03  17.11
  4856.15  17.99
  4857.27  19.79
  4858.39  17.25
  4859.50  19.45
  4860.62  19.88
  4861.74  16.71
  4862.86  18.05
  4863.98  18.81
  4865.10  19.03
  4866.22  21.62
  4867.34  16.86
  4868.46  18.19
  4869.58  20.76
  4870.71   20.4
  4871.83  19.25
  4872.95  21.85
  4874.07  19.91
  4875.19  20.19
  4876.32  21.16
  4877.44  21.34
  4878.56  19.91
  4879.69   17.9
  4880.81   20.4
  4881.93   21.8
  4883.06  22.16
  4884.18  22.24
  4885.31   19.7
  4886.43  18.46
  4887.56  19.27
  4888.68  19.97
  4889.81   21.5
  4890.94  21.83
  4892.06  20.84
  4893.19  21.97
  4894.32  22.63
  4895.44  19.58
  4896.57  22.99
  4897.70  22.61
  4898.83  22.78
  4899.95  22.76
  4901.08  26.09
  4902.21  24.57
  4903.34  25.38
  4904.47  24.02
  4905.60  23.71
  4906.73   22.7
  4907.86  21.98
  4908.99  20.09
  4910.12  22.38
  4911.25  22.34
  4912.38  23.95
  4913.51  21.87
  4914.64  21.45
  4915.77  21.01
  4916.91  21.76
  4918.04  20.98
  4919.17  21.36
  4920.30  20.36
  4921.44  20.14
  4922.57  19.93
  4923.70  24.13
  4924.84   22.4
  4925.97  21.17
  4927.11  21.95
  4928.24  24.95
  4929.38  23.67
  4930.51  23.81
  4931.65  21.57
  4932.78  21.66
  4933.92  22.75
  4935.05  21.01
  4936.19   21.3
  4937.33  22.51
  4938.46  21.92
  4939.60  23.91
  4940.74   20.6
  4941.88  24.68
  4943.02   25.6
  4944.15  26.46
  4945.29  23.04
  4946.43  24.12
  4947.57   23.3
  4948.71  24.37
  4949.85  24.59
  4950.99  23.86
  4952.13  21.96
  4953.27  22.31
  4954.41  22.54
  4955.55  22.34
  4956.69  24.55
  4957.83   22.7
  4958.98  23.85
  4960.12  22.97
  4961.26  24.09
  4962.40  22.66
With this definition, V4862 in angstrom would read 4860.62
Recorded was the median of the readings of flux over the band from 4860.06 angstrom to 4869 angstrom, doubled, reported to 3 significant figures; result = 37.0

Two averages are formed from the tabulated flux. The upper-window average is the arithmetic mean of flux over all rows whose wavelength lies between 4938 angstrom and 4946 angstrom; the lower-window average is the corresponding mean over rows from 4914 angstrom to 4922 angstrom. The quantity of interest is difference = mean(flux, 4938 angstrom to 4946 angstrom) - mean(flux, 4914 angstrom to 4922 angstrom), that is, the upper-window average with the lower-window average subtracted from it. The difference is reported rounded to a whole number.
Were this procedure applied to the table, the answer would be 3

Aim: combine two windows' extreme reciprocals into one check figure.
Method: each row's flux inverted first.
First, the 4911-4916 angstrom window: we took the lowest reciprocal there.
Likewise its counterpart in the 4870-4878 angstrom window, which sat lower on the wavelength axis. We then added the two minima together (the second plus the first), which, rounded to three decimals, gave 0.088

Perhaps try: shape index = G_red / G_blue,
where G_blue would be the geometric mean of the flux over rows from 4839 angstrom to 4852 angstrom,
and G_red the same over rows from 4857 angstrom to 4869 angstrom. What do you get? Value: 0.88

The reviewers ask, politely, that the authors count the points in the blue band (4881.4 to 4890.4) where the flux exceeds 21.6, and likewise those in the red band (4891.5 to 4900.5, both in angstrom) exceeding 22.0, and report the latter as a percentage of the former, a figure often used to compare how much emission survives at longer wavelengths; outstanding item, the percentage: 167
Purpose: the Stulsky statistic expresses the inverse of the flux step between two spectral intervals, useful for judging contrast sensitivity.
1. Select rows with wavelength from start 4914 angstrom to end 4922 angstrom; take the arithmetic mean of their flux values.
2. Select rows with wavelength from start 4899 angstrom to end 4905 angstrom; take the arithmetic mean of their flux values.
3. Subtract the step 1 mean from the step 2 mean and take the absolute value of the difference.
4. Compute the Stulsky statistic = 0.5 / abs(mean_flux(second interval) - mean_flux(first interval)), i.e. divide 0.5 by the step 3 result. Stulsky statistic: 0.14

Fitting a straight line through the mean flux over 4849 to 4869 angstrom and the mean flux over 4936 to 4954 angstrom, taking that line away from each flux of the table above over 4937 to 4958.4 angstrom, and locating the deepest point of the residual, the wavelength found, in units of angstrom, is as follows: 4940.74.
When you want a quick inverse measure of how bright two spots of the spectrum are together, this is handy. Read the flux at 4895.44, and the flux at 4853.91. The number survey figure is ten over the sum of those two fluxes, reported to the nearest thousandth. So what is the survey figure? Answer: 0.259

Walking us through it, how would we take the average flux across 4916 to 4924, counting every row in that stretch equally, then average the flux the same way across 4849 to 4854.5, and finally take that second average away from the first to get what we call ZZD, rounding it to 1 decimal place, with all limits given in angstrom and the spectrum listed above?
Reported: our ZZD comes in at 1.2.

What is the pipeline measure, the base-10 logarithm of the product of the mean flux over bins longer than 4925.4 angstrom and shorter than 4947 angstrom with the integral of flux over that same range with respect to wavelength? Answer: 4.06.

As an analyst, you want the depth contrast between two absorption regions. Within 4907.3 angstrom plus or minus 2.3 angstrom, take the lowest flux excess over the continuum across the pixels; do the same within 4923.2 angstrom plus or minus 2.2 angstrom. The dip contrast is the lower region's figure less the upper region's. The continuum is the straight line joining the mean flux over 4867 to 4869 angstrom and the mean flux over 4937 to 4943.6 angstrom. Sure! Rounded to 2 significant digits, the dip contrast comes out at 1.2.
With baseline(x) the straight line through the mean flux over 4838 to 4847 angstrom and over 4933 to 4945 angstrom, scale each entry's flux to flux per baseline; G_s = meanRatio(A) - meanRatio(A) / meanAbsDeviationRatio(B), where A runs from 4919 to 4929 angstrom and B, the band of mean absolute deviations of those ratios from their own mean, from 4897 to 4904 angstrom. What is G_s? -15.8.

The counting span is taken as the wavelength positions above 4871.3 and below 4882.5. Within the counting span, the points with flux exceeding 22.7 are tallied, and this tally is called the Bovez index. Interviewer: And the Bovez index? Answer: 0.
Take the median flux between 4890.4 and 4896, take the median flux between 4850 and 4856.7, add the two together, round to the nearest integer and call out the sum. 41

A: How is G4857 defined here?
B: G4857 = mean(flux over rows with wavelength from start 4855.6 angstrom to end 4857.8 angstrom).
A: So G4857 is 18.9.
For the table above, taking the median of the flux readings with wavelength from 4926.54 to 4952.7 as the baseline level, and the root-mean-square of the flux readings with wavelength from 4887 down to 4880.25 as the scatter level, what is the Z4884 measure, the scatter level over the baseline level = 0.89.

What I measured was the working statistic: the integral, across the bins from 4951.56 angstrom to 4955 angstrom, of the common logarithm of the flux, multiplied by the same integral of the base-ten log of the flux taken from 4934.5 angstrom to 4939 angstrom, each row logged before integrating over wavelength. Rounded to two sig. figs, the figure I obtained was 28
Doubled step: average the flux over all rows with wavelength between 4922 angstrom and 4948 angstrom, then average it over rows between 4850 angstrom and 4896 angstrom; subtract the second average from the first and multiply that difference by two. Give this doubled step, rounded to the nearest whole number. 6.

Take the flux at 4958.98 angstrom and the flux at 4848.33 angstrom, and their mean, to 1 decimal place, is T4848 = 23.0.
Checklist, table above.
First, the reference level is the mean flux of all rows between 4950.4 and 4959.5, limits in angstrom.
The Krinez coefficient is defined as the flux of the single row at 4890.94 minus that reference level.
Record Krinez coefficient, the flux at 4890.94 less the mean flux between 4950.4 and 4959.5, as -1.2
